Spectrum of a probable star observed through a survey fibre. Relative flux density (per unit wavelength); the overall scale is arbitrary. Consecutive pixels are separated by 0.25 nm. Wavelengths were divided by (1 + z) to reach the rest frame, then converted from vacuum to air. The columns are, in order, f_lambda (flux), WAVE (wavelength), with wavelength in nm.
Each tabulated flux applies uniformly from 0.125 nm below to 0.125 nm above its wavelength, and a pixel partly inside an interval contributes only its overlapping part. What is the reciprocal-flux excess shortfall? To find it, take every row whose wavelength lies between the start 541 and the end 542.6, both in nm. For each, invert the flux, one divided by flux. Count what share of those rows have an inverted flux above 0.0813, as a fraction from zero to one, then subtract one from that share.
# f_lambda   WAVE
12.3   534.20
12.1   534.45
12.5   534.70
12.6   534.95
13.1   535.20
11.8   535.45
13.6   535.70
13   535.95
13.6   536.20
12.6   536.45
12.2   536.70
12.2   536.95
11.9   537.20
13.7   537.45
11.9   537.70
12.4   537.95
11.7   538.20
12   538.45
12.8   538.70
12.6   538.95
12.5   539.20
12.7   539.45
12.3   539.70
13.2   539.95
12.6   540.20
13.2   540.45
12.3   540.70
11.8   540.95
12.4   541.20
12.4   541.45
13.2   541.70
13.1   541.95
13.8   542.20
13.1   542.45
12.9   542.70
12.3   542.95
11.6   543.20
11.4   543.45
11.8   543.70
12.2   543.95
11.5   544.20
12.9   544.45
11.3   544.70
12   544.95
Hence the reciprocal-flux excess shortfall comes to -1.00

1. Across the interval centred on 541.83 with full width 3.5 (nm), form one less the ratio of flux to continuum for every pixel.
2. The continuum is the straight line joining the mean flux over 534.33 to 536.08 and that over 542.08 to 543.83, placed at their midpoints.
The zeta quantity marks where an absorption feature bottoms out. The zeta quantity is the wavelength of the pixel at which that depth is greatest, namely 543.45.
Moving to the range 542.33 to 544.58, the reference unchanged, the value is 543.45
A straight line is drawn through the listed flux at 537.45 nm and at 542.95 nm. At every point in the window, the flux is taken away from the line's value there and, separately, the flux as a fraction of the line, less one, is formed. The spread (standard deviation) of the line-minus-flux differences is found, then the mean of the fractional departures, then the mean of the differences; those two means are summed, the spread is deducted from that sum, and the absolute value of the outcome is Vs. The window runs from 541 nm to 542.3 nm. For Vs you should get 0.9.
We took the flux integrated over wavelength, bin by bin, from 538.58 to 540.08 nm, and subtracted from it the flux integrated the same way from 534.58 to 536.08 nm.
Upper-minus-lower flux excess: -0.1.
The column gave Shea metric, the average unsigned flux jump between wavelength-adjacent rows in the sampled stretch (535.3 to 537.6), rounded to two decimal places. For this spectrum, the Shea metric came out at 0.81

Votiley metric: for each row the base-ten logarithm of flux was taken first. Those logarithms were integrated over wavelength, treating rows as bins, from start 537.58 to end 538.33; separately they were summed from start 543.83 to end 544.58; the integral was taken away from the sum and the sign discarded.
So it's 2.45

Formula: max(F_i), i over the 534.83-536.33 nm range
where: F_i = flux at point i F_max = 13.6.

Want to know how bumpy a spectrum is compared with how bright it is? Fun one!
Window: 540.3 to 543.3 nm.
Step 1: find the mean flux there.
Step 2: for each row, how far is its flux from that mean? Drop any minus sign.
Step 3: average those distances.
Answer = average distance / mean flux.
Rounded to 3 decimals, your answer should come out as 0.043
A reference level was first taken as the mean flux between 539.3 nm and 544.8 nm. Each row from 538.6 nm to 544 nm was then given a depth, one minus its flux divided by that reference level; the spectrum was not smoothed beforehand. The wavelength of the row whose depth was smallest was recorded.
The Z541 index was 542.20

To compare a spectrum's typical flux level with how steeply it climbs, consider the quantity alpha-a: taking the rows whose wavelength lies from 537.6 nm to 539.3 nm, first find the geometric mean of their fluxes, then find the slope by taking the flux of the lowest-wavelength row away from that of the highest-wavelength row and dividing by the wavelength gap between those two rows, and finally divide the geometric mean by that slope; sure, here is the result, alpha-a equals 31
